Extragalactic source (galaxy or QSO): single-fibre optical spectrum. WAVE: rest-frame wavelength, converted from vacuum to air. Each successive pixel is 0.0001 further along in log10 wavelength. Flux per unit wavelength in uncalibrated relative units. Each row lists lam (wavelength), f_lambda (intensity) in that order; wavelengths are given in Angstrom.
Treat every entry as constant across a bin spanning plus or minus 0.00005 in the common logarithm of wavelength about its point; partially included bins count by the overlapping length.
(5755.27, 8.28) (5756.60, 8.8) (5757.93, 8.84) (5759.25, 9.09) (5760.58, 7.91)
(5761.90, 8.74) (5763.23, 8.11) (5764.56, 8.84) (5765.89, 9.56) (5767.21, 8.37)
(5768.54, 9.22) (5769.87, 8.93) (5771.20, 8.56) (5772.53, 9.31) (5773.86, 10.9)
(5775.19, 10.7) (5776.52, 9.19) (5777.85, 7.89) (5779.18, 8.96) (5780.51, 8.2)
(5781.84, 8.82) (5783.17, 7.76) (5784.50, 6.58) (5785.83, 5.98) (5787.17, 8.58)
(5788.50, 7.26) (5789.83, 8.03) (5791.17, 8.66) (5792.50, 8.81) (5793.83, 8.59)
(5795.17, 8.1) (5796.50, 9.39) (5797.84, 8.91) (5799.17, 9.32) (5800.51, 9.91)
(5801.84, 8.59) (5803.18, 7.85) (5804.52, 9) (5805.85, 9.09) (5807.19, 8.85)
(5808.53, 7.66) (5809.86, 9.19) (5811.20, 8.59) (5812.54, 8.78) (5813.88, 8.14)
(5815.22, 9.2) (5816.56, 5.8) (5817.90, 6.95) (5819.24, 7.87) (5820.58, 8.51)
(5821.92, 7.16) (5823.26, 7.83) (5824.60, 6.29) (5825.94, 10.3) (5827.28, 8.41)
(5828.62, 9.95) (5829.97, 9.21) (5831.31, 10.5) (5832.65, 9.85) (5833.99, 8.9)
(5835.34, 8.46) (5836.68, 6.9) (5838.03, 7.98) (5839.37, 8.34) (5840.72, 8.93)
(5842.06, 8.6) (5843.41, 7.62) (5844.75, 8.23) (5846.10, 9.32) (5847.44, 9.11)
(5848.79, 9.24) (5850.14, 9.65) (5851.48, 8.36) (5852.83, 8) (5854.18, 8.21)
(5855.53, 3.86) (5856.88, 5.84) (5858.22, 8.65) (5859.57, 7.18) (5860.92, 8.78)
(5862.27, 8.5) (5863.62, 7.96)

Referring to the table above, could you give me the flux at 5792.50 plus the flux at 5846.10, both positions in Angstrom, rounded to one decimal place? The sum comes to 18.1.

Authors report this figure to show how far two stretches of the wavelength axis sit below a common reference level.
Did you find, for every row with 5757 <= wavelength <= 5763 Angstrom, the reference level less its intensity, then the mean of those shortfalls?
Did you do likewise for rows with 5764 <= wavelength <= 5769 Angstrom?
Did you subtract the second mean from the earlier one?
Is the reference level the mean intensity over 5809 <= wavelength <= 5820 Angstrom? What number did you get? 0.4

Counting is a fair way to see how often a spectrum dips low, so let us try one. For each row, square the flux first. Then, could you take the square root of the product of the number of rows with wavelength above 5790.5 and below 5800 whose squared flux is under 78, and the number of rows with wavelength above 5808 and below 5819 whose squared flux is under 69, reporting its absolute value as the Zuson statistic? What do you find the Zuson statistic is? 4.0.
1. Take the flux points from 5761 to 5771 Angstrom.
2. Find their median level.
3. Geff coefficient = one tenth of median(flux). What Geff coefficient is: 0.88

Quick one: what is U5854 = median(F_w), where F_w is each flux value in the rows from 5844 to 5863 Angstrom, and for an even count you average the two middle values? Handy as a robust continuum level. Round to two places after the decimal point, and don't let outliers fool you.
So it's 8.43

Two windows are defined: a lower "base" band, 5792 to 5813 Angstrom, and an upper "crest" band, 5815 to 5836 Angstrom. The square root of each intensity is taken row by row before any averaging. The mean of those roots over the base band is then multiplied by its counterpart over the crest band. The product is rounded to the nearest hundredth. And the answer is 8.58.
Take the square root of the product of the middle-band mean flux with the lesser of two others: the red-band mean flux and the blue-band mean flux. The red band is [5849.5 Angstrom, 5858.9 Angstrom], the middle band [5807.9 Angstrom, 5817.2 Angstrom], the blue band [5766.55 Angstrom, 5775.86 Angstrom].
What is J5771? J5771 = 7.8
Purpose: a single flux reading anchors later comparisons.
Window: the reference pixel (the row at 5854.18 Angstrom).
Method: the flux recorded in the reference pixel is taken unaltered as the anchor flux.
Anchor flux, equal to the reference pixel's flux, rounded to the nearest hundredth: 8.21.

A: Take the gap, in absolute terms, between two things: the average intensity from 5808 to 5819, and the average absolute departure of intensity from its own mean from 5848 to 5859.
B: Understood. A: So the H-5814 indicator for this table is 6.6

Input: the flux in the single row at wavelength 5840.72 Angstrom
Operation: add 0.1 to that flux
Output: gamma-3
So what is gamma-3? 9.03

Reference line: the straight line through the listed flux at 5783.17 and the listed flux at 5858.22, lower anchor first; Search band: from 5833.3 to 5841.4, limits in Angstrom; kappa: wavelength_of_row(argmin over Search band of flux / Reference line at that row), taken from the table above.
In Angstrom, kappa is 5836.68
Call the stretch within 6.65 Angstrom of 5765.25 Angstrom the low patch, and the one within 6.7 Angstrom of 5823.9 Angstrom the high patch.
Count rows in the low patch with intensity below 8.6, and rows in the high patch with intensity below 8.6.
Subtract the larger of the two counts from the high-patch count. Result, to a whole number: 0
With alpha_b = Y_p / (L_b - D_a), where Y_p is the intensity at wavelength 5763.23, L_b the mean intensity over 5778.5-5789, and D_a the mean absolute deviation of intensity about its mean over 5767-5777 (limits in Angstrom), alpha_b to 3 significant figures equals 1.15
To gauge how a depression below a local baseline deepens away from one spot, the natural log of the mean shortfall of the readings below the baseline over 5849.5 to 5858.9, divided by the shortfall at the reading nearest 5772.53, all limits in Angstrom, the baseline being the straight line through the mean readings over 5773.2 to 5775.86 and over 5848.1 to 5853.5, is -0.2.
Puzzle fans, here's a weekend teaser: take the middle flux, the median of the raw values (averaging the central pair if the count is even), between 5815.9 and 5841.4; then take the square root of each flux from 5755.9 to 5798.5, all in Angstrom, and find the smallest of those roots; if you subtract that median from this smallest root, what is -6.0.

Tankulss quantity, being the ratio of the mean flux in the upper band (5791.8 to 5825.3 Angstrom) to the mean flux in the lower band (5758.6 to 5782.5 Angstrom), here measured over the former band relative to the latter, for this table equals 0.93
